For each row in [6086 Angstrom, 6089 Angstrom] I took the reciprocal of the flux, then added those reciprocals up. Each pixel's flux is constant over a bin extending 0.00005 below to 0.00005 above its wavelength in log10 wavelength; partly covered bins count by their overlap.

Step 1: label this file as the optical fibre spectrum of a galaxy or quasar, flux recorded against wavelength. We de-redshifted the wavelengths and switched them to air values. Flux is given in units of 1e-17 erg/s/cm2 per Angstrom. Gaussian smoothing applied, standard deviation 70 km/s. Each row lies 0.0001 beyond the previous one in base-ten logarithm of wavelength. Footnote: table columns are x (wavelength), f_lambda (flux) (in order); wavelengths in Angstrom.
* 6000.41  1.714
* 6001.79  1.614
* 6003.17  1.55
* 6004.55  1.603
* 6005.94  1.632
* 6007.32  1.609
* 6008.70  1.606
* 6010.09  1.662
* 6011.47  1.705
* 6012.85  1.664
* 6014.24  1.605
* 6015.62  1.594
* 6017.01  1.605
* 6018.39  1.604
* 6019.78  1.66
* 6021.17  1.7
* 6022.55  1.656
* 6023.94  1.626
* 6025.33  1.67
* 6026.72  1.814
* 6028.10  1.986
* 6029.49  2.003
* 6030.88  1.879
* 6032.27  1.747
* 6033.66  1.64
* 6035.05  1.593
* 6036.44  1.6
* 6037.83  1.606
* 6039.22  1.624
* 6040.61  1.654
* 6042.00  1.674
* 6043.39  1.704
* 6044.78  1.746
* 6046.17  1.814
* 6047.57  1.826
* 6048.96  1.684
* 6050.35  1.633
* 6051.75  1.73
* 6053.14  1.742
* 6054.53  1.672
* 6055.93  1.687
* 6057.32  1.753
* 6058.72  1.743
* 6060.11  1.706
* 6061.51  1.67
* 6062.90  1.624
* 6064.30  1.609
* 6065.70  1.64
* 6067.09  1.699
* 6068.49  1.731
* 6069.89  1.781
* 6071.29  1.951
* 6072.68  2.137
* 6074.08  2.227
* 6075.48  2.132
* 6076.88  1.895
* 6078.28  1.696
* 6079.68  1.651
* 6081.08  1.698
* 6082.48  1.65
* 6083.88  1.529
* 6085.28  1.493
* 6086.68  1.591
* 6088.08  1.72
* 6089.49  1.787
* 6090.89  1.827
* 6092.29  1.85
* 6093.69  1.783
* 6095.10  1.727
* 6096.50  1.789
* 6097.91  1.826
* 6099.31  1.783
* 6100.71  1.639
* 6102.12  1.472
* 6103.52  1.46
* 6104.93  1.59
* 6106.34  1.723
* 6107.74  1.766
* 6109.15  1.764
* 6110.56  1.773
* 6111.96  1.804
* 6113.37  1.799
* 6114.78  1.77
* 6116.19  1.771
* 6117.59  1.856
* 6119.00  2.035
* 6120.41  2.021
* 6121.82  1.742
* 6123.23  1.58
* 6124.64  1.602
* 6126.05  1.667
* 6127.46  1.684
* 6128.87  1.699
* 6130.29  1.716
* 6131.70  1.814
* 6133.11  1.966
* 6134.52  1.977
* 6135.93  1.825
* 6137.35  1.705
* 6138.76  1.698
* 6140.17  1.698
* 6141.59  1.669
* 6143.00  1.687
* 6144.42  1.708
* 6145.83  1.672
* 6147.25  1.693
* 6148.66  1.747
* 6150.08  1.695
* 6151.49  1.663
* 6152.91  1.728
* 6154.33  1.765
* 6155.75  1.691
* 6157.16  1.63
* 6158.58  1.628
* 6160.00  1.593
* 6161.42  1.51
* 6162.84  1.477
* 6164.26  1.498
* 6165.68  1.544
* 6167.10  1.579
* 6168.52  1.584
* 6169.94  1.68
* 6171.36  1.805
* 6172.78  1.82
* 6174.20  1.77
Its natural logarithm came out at 0.19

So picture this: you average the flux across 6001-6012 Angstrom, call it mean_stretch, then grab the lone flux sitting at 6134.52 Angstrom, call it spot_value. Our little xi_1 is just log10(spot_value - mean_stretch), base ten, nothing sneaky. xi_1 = -0.45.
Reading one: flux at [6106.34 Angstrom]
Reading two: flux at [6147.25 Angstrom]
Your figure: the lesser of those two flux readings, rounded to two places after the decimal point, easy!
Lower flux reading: 1.69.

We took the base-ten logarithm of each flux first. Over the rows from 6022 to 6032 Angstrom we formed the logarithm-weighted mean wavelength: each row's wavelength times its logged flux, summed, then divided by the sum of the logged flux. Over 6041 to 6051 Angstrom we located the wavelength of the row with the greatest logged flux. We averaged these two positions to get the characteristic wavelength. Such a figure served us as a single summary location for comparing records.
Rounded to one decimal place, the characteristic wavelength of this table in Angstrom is 6037.3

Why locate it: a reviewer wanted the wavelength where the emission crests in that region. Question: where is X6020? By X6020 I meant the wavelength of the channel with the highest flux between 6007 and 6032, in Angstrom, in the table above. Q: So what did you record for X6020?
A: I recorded 6029.49 Angstrom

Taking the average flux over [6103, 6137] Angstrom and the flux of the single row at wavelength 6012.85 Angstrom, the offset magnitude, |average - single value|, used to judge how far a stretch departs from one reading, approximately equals 0.10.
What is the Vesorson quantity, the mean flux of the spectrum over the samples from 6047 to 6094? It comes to 1.751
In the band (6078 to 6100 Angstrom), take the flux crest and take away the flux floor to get 0.357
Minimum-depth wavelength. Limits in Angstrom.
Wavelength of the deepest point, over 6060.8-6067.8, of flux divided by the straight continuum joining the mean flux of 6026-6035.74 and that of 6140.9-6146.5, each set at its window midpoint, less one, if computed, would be 6064.30 Angstrom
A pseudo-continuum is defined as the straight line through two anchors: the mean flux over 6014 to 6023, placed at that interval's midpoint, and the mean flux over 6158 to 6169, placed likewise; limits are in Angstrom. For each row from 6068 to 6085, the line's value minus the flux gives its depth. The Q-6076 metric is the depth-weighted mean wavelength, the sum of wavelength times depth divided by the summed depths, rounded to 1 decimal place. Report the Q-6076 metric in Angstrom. 6073.9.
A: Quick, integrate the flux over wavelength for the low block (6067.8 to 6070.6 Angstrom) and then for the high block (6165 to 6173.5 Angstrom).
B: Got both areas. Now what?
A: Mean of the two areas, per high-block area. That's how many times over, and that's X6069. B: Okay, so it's 0.67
